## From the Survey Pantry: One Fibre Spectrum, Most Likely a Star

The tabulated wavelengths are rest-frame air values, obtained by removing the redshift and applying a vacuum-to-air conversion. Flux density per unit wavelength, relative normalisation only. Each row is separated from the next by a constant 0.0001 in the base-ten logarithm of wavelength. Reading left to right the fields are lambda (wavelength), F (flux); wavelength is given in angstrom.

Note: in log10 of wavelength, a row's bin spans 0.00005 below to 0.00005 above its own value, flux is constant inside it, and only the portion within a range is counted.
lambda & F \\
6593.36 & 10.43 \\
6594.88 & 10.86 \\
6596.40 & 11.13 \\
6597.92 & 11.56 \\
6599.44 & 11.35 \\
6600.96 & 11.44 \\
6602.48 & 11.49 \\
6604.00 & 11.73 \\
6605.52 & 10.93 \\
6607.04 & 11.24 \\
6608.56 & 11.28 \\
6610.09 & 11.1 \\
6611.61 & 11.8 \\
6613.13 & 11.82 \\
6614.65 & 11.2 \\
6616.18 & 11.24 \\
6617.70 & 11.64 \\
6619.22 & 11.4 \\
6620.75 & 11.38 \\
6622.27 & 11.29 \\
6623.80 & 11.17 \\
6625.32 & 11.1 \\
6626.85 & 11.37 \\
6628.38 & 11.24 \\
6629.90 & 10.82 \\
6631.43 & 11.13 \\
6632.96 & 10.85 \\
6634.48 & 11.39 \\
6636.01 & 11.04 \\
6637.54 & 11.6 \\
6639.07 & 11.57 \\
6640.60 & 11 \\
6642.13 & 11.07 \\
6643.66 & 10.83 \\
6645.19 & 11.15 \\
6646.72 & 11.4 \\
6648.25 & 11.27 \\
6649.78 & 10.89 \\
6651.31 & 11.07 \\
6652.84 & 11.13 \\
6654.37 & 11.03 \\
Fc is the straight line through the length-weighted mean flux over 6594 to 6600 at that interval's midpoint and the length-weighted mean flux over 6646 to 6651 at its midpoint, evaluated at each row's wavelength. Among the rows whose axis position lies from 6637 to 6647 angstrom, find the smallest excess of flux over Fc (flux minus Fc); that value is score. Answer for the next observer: -0.35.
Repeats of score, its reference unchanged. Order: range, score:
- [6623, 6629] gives -0.09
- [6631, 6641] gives -0.34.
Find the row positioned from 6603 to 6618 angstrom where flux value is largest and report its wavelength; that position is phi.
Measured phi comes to 6613.13 angstrom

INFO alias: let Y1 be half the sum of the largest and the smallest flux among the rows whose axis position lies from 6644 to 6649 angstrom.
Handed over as 11.3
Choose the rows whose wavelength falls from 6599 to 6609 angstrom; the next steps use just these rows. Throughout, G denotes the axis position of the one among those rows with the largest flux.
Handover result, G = 6604.00 angstrom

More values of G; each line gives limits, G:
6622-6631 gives 6626.85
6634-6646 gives 6637.54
